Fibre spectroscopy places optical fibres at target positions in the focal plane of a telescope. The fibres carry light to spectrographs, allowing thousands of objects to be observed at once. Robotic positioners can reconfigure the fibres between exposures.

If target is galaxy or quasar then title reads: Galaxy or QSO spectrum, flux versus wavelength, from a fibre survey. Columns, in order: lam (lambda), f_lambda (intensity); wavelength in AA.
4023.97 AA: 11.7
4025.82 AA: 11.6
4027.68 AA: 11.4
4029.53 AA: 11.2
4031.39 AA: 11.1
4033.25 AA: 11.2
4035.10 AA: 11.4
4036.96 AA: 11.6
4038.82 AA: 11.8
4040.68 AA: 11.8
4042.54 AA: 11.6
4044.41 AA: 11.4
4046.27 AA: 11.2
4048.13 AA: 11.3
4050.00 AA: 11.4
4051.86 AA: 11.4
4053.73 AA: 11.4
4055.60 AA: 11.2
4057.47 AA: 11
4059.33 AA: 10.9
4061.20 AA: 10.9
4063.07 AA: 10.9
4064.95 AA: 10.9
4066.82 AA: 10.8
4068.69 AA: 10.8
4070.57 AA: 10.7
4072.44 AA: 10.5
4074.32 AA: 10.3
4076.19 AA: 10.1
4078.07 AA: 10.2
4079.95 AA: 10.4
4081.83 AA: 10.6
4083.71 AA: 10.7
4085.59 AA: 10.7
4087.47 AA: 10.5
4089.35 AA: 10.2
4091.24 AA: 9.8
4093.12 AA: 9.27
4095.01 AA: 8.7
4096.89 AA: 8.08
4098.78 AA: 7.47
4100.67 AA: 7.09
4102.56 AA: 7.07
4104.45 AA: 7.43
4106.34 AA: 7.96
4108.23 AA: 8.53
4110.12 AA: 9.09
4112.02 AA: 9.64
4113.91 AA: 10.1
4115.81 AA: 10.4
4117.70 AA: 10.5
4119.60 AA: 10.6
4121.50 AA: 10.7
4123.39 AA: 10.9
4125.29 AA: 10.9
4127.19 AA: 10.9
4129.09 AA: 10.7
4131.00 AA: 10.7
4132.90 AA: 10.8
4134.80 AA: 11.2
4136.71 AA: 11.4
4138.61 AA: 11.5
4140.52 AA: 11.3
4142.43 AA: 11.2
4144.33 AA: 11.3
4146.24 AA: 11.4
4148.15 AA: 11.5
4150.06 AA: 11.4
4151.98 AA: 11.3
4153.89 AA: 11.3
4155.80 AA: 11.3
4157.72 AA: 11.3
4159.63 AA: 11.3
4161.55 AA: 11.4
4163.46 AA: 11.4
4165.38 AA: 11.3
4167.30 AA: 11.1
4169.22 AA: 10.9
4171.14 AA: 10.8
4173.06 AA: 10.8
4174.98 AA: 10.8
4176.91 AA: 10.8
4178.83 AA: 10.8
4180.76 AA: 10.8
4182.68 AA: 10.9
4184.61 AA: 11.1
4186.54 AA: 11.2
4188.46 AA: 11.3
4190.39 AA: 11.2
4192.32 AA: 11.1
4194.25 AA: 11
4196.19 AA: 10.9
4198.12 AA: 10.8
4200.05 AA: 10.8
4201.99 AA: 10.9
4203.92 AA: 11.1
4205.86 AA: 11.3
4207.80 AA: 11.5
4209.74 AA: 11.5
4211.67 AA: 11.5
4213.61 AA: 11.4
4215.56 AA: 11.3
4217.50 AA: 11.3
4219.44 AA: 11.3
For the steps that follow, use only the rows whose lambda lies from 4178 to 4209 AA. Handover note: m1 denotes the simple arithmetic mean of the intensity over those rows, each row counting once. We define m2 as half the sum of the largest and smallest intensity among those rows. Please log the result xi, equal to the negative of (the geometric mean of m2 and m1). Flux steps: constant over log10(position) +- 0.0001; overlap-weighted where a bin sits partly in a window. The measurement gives -11.1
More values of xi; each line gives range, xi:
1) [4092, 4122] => -8.9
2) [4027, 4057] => -11.4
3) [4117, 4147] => -11.0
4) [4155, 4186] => -11.1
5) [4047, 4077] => -10.8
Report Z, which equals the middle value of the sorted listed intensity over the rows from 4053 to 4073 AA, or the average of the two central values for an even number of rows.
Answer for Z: 10.9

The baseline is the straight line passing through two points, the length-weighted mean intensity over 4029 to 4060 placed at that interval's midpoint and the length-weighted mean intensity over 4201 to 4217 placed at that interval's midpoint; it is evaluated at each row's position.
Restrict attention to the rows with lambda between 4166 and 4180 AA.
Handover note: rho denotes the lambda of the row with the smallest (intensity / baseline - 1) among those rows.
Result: 4171.14 AA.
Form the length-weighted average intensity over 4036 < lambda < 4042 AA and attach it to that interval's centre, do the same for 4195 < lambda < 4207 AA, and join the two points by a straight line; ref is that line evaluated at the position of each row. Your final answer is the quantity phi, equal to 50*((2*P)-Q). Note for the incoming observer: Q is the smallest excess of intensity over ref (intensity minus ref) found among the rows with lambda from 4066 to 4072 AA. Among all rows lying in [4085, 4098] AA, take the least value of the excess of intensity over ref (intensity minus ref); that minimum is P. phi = -294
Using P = -3.4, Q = -0.9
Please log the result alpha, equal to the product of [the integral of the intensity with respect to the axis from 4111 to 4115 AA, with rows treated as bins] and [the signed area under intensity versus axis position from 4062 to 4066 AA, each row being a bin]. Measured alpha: 1716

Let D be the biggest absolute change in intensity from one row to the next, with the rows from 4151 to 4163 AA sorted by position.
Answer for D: 0.10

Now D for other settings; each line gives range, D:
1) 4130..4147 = 0.40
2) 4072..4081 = 0.20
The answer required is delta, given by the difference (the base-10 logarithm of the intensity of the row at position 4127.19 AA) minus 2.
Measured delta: -0.963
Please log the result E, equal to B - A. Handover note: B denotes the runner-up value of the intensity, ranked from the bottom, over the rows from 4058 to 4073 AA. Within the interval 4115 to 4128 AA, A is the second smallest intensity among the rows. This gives 0.2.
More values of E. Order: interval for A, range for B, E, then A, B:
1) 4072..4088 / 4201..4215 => 0.9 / 10.2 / 11.1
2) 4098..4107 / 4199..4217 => 3.8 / 7.09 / 10.9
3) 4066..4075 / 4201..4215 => 0.6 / 10.5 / 11.1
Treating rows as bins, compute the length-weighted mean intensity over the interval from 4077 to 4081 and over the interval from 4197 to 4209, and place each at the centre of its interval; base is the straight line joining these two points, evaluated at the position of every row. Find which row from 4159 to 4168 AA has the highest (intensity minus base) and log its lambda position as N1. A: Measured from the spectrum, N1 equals 4161.55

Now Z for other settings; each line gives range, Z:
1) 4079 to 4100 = 10.2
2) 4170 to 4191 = 10.8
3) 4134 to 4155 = 11.3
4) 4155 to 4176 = 11.3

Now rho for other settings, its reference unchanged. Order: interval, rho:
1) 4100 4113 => 4102.56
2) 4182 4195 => 4182.68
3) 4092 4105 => 4102.56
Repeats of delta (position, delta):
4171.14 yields -0.967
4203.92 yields -0.955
